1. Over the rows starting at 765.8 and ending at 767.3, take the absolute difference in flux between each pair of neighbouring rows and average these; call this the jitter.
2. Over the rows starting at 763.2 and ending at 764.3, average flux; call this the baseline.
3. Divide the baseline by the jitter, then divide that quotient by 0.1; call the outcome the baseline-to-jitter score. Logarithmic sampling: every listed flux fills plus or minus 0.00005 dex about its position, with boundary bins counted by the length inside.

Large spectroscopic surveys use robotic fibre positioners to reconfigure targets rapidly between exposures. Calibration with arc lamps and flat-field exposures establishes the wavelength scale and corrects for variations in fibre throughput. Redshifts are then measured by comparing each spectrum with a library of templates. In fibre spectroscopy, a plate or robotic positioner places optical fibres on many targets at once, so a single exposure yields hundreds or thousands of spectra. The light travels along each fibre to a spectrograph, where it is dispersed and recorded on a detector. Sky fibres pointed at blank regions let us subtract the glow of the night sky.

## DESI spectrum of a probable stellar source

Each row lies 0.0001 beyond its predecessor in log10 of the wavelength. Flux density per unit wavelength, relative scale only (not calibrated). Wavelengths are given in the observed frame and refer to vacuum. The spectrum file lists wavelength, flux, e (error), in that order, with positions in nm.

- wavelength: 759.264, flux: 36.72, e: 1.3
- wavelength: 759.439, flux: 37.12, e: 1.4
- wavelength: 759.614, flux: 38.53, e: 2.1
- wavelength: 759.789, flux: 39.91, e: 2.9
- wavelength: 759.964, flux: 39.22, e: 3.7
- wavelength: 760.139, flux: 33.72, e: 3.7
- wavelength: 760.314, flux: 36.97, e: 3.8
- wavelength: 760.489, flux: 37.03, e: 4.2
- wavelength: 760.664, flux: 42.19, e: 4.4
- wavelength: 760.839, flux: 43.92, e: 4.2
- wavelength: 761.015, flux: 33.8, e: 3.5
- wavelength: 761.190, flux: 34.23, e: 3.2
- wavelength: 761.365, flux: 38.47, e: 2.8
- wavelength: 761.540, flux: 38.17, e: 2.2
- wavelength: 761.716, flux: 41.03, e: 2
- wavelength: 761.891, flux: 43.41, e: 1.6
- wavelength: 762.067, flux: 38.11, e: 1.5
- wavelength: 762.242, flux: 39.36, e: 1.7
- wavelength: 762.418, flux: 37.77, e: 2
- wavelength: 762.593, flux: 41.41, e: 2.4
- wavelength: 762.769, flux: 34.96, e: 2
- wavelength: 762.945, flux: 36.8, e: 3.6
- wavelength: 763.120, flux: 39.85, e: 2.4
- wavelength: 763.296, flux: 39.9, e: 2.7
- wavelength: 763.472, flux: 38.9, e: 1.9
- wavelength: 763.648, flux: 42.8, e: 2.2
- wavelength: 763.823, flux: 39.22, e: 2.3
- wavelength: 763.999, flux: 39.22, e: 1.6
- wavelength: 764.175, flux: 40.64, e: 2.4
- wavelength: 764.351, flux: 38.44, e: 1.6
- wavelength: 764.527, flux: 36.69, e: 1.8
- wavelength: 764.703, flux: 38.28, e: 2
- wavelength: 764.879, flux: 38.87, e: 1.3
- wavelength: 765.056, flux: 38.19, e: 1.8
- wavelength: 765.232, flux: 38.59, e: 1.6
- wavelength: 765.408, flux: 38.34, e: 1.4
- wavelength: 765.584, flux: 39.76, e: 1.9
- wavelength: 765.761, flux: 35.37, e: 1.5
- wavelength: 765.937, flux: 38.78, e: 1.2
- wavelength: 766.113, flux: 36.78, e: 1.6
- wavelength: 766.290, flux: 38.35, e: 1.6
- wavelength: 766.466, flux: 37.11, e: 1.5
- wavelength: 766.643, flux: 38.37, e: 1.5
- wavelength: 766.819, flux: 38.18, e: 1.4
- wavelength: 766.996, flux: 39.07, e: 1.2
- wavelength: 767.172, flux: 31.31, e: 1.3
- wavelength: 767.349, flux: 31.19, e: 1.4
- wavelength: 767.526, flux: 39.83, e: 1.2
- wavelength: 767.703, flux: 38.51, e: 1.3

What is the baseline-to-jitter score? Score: 188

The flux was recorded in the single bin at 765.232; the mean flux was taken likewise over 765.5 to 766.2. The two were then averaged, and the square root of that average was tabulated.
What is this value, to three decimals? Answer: 6.175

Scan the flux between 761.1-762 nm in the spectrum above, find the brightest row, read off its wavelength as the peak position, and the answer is 761.891 nm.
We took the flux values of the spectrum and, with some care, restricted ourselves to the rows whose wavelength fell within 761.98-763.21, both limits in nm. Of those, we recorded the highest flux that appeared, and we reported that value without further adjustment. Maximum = 41.41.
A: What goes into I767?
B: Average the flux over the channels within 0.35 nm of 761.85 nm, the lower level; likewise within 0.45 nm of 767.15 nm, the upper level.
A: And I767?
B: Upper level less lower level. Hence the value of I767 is -4.3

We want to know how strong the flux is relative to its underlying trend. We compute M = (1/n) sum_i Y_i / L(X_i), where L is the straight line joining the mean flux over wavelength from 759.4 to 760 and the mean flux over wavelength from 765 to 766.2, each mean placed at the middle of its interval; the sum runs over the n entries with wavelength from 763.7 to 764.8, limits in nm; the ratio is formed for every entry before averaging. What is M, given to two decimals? 1.02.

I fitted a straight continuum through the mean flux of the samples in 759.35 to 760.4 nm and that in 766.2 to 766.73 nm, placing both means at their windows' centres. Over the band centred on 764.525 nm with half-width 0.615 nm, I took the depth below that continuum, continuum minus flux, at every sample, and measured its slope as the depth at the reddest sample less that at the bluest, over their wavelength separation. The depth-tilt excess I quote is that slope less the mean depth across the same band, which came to 1.8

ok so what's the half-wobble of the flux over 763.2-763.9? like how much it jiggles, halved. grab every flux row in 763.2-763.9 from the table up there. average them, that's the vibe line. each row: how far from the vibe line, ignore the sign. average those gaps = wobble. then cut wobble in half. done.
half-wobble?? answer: 0.65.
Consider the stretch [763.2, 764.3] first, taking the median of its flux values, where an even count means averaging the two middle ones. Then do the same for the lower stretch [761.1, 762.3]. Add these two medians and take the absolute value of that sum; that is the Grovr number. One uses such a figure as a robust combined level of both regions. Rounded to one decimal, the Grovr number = 78.0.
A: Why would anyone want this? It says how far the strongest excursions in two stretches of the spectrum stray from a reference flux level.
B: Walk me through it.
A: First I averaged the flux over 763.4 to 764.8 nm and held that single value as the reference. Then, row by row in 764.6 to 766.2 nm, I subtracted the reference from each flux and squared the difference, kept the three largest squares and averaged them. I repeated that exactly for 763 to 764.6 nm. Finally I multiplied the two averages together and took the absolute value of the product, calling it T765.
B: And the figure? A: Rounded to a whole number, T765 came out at 53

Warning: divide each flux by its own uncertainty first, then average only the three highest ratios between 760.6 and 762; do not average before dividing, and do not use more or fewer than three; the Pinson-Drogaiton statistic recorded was 22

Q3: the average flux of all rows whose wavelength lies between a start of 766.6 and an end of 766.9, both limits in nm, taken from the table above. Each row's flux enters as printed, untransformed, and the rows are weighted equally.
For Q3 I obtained 38.3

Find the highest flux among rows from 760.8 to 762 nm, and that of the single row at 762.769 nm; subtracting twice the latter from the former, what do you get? -26.0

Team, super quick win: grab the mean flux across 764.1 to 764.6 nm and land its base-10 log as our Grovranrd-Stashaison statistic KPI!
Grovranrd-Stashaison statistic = 1.59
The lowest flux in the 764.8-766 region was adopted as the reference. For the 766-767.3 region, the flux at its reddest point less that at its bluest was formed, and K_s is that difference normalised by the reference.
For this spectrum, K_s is -0.15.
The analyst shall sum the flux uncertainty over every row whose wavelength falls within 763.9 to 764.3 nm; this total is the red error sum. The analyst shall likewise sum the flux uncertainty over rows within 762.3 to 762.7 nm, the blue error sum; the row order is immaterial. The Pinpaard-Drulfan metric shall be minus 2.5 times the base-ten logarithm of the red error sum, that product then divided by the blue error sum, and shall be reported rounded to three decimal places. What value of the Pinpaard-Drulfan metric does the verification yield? -0.342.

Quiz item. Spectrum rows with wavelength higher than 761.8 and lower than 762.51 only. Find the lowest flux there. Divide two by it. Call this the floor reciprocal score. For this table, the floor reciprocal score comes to 0.053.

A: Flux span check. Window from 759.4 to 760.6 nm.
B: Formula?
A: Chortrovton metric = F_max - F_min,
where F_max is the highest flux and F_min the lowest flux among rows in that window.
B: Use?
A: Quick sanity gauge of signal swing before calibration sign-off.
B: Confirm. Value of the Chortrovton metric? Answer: 6.2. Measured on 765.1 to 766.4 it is 4.4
